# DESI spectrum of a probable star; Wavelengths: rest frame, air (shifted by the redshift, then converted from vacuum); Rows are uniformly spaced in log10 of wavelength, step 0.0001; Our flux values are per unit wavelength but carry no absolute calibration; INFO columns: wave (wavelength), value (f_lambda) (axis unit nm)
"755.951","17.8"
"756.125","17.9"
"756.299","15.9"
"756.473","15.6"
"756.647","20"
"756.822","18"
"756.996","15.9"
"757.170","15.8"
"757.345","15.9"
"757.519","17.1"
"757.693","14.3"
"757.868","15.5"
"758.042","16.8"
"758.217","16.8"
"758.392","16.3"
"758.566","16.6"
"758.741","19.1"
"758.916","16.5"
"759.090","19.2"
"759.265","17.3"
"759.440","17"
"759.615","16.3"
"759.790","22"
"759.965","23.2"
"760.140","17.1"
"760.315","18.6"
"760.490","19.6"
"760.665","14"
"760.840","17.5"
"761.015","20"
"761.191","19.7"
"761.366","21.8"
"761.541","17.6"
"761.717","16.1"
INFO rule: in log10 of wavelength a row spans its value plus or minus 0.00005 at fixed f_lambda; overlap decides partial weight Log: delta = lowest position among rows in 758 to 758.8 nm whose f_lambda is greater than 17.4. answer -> 758.741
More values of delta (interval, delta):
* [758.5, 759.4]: 758.741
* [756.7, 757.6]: 756.822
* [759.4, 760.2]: 759.790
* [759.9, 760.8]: 759.965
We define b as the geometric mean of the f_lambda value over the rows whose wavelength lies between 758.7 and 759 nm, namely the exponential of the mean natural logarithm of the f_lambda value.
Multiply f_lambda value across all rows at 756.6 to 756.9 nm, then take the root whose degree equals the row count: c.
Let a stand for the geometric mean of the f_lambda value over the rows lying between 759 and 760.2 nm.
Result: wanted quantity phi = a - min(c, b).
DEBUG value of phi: 1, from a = 18.7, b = 17.8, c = 19.0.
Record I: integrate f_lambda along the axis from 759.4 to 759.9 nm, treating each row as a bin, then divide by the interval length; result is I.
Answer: 18.8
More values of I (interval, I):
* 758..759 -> 17.0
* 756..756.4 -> 17.0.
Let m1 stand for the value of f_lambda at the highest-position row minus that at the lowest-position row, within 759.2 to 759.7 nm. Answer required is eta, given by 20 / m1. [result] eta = -20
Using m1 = -1.0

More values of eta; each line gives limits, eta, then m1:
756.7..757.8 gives -5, -3.7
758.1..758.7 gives -100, -0.2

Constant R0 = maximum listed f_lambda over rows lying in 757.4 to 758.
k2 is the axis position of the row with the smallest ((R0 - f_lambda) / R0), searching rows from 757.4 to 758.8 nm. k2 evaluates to 758.741 nm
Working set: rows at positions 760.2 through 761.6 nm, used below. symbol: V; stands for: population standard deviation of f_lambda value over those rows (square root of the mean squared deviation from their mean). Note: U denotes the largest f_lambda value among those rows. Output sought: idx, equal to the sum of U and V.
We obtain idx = 24.0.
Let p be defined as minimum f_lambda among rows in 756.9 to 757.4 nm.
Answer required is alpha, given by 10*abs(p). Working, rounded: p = 15.8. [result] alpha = 158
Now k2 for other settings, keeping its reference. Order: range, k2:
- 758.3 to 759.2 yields 759.090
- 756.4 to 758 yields 756.647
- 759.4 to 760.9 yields 759.965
